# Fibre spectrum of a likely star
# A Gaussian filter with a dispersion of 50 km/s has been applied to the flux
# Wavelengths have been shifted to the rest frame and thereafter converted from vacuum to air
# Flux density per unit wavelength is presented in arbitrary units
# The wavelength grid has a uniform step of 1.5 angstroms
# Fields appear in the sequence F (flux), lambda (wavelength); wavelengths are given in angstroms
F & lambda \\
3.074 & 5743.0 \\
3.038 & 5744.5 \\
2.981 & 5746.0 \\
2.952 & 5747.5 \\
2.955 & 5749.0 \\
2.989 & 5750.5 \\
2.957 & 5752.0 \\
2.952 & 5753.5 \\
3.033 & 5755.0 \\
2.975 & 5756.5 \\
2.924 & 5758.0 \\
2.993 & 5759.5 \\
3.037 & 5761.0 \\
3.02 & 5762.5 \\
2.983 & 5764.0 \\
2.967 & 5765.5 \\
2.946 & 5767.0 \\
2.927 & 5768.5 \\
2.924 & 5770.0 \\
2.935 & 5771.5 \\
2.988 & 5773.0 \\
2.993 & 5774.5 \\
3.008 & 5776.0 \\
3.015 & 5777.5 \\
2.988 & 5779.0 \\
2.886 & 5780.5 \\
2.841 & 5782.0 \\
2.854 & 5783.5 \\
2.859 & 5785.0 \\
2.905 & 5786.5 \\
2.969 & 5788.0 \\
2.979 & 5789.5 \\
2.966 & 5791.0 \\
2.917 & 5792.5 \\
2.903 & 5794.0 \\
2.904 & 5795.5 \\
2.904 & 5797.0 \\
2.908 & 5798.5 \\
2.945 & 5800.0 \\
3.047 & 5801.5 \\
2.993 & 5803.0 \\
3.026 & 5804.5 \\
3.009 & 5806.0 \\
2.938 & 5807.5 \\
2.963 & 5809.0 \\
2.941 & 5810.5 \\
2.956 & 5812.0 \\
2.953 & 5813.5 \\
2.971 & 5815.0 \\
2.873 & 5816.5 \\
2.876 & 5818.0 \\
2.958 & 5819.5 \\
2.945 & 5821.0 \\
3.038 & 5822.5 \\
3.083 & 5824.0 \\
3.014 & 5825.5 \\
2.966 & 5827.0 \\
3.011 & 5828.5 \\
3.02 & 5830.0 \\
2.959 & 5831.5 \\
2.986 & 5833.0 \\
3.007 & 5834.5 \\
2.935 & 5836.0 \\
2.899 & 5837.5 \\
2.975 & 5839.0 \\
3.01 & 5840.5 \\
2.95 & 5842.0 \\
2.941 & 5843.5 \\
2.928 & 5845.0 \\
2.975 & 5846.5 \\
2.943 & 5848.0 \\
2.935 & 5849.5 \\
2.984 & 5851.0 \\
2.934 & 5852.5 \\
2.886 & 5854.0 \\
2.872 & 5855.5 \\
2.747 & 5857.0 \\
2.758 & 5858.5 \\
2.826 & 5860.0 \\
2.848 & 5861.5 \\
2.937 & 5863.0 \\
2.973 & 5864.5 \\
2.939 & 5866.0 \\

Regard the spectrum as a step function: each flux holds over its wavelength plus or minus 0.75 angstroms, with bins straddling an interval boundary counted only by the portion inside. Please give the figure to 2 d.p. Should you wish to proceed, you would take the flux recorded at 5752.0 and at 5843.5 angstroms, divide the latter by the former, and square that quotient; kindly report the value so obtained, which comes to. 0.99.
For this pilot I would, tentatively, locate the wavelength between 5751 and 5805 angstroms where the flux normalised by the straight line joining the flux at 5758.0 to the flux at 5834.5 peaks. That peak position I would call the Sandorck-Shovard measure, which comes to 5755.0 angstroms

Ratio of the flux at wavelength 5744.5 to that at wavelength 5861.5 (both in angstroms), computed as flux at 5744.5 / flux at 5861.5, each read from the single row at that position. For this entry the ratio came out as 1.07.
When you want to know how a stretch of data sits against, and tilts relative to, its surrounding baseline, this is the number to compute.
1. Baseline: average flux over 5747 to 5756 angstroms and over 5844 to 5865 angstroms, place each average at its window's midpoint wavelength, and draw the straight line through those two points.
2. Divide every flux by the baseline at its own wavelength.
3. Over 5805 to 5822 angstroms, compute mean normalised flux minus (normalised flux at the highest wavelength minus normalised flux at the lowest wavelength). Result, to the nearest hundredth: 1.02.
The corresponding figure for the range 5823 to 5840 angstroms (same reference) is 1.06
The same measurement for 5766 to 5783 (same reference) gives 1.03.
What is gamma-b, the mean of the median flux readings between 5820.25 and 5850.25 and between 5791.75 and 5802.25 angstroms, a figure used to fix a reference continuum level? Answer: 2.94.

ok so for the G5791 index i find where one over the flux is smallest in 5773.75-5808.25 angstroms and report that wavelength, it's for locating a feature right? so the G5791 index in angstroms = 5801.5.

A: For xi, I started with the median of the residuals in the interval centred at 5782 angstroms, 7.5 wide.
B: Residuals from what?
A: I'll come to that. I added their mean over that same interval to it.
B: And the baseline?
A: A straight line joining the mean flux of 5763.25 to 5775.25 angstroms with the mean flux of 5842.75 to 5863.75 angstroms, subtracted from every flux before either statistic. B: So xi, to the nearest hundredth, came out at -0.15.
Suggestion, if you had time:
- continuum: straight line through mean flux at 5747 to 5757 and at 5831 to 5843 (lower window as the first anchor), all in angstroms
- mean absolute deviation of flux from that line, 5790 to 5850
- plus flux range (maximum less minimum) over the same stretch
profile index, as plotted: 0.25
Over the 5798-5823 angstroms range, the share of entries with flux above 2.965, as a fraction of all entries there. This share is 0.35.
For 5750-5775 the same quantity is 0.59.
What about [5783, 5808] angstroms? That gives 0.41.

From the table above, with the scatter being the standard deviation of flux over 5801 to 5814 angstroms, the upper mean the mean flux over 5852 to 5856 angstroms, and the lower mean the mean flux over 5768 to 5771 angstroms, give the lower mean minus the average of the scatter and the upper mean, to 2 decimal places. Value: 1.46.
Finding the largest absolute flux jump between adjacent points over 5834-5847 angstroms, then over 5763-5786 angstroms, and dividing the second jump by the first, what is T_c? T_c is 1.3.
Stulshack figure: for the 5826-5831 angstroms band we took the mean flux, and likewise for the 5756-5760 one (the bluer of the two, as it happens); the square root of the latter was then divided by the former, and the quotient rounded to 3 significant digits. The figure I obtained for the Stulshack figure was 0.574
